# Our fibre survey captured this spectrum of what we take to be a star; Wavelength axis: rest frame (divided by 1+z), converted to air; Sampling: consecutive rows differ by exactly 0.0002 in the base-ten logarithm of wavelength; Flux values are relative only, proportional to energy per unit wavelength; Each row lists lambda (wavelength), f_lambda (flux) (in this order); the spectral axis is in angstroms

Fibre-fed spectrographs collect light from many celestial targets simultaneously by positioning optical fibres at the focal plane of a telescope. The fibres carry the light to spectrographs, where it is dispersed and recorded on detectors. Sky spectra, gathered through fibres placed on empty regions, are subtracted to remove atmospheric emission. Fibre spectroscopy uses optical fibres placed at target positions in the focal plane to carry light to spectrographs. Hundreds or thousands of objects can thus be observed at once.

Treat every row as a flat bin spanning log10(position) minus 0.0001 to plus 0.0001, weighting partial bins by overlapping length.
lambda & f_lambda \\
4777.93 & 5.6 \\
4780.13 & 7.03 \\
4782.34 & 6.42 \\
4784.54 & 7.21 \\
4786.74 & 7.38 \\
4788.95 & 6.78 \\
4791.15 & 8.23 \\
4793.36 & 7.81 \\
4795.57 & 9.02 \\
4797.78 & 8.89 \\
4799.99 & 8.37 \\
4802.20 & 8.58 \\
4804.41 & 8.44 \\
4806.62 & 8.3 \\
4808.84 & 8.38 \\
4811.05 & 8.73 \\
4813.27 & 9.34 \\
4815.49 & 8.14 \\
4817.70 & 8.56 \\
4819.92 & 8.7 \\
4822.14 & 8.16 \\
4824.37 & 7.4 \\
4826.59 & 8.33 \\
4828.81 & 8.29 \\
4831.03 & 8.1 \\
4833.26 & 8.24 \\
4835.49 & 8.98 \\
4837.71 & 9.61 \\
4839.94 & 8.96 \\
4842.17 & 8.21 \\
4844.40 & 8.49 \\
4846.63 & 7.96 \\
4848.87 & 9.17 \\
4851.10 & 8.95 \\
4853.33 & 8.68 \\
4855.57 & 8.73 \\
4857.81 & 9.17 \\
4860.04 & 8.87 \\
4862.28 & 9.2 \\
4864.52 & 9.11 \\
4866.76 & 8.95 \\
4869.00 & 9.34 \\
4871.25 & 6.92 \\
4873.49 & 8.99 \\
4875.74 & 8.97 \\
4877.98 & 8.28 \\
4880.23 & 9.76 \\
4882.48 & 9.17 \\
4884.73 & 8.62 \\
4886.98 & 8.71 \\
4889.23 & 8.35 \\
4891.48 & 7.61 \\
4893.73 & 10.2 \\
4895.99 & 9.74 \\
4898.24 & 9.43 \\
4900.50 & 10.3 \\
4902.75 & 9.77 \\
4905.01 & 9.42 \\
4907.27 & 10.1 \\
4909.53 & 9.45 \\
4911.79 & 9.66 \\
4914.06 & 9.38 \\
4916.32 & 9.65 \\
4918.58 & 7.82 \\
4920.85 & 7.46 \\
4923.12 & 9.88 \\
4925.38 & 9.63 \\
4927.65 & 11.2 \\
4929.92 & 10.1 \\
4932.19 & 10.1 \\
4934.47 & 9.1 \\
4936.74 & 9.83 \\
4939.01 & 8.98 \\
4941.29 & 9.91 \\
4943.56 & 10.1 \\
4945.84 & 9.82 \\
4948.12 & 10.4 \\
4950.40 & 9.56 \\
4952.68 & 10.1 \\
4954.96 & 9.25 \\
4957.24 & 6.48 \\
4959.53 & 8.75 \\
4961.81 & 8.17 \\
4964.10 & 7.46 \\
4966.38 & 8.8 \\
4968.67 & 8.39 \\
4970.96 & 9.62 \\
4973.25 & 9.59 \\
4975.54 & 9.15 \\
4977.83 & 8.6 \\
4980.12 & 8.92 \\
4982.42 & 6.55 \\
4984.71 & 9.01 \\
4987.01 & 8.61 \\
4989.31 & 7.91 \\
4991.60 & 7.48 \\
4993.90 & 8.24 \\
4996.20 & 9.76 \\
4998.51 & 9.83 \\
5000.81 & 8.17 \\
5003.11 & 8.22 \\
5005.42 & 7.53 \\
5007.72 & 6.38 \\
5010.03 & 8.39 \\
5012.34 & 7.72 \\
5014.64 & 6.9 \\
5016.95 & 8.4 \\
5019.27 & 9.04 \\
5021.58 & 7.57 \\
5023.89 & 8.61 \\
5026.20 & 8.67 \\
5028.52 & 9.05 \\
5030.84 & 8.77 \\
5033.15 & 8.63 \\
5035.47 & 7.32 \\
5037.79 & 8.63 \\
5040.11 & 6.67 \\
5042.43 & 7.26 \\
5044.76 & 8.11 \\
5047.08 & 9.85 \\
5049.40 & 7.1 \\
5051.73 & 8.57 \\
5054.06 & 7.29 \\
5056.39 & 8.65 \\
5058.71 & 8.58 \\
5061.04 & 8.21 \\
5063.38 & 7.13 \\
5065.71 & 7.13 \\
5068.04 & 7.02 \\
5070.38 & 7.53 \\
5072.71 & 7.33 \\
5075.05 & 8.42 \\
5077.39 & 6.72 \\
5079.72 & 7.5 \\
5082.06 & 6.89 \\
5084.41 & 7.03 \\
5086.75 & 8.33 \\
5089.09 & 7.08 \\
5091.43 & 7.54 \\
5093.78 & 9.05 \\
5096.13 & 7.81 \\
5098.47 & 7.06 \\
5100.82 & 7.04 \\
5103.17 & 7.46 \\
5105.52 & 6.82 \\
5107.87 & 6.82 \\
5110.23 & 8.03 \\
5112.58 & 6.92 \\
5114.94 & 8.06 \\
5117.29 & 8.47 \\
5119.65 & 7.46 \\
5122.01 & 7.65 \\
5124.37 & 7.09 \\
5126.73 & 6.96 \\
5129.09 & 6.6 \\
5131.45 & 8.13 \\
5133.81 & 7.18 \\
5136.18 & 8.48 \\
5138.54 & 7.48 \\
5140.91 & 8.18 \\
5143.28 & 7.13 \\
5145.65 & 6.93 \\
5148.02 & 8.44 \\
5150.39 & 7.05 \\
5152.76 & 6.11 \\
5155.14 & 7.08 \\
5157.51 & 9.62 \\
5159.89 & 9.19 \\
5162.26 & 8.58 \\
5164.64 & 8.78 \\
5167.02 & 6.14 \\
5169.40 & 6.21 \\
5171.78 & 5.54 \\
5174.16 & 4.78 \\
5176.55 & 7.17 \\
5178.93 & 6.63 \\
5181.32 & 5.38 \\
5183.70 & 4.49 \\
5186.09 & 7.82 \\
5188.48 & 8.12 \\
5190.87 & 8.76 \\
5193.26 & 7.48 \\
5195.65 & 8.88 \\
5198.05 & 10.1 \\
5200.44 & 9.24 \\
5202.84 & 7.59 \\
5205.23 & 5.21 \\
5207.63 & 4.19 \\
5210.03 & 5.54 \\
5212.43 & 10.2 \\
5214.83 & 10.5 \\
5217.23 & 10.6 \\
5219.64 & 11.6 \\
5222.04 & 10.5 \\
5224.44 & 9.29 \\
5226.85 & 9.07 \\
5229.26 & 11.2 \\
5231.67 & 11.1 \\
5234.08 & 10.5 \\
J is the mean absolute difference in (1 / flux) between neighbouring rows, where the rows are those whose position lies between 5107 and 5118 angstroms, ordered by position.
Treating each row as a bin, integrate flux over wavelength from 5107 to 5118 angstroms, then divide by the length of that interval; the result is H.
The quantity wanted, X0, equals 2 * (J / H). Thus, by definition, 0.0045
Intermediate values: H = 7.6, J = 0.017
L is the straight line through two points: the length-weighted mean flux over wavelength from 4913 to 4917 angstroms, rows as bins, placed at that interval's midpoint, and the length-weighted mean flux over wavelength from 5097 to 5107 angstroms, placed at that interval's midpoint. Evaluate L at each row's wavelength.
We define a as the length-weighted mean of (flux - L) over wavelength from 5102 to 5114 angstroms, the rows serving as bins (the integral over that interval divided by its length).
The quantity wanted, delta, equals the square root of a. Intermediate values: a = 0.2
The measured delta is 0.4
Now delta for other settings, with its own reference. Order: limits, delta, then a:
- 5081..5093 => 0.4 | 0.1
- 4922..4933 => 0.9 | 0.8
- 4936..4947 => 0.7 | 0.6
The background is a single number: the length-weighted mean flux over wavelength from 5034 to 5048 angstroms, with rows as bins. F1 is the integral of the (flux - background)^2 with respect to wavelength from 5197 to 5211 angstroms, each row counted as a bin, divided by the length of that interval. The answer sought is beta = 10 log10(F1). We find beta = 8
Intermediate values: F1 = 5.7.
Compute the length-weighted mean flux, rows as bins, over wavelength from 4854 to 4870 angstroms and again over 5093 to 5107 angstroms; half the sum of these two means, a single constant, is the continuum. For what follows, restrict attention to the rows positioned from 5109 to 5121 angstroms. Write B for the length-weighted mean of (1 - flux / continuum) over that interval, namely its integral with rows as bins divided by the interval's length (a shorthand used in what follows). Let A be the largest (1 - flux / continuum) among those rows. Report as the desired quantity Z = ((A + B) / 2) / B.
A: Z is 1.9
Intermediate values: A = 0.16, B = 0.06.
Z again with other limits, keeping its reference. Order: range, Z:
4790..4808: -0.7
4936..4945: 0.7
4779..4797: 1.7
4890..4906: 0.2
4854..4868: 0.8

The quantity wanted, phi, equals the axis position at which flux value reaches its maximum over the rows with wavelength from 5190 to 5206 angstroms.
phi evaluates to 5198.05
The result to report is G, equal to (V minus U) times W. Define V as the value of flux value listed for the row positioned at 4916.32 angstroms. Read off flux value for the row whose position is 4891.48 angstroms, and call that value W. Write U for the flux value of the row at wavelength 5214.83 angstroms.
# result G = -6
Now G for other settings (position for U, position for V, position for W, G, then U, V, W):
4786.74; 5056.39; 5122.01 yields 10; 7.38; 8.65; 7.65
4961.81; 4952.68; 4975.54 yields 18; 8.17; 10.1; 9.15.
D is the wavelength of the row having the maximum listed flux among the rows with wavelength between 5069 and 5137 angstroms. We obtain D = 5093.78 angstroms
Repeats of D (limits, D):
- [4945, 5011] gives 4948.12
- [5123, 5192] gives 5157.51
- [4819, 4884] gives 4880.23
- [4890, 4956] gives 4927.65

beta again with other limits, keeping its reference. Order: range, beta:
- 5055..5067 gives -3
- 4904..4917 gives 4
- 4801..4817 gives -3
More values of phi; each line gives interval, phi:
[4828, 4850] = 4837.71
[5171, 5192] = 5190.87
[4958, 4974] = 4970.96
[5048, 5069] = 5056.39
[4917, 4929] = 4927.65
